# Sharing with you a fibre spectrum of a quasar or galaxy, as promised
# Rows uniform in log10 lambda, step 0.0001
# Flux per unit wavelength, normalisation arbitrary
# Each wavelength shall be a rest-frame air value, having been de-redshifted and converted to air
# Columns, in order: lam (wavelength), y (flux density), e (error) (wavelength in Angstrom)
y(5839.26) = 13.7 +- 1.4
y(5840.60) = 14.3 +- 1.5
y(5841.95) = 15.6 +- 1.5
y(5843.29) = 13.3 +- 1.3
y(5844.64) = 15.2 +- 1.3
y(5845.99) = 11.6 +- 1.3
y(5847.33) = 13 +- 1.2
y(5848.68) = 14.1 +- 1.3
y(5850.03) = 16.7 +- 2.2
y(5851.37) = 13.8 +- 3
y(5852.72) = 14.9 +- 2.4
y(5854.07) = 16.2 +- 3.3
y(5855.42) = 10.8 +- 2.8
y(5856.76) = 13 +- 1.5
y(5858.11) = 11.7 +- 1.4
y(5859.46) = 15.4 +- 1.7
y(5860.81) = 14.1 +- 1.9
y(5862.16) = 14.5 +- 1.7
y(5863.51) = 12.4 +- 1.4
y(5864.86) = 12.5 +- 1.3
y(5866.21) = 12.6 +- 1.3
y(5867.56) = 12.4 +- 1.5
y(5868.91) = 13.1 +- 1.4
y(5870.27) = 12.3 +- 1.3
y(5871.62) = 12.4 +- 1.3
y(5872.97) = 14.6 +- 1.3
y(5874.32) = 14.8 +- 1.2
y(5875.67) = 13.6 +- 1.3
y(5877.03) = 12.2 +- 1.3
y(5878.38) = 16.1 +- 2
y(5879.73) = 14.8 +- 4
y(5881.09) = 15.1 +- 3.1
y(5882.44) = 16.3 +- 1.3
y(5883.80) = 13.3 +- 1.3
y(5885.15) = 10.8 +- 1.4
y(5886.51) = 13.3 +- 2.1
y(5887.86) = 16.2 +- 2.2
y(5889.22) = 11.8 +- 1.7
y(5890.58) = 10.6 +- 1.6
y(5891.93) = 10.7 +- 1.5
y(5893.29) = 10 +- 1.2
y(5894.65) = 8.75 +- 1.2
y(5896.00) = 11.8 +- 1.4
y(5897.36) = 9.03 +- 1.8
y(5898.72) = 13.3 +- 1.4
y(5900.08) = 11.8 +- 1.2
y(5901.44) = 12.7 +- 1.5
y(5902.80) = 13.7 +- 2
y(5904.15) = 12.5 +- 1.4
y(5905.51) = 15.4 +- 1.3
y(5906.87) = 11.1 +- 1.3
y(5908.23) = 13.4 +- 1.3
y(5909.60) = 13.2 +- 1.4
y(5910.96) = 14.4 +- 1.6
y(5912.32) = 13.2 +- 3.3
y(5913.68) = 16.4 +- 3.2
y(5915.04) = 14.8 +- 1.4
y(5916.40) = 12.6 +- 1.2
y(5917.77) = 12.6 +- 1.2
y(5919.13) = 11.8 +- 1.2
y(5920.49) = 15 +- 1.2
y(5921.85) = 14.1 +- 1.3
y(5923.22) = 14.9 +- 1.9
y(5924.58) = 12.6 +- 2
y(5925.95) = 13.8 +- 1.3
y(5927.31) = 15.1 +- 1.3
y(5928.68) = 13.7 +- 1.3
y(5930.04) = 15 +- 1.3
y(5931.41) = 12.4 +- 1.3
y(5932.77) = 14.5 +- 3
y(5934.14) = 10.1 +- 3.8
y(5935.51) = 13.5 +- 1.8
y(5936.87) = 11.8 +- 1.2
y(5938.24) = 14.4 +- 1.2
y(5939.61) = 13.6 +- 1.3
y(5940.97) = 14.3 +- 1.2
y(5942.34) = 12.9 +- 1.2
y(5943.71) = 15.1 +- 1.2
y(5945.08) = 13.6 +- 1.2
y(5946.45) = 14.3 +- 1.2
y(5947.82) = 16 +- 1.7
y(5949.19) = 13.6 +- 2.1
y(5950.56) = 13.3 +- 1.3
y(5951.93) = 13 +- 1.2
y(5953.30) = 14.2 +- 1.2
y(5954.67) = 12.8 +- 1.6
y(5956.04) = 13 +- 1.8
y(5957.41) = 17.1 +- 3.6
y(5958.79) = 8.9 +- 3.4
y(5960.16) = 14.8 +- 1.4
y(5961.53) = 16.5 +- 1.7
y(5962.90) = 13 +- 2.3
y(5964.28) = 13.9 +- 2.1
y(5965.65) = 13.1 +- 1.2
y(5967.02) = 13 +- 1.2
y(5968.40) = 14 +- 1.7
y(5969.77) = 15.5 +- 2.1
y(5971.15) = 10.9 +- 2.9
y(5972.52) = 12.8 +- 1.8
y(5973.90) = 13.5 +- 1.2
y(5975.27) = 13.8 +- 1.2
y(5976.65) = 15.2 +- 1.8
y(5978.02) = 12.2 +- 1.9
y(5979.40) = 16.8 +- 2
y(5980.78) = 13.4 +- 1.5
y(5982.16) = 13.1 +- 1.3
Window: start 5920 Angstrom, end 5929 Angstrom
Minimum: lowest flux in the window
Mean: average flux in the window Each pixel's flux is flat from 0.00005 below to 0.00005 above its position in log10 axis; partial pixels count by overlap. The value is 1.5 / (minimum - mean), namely -1.0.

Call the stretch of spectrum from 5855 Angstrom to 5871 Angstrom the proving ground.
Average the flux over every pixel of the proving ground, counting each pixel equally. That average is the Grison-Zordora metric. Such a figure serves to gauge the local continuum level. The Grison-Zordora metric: 12.9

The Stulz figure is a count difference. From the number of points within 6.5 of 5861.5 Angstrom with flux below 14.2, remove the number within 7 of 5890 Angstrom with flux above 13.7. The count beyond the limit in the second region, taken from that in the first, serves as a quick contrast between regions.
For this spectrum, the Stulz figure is 7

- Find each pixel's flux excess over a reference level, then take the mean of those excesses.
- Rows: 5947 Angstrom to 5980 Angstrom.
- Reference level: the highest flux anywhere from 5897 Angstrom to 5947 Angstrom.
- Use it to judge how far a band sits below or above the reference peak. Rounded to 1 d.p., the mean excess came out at -2.6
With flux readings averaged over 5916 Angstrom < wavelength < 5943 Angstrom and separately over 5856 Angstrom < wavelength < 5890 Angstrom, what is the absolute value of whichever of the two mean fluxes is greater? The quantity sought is 13.6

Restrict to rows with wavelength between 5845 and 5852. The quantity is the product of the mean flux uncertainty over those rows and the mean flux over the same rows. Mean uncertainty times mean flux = 25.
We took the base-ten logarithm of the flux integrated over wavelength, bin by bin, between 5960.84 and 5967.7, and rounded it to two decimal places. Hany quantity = 1.98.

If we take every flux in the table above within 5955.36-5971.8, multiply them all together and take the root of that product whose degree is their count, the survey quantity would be 13.5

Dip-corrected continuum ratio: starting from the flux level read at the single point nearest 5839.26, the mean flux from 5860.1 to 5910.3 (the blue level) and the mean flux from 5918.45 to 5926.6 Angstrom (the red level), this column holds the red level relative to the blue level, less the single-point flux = -12.6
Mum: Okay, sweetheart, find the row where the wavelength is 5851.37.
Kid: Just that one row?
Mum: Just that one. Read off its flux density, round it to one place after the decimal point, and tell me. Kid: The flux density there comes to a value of 13.8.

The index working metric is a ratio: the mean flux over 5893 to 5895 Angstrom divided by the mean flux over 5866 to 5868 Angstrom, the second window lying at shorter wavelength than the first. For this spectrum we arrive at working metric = 0.75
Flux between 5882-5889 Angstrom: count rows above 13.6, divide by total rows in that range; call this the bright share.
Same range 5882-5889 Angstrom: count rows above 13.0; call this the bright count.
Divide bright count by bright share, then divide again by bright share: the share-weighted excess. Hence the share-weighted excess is 25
